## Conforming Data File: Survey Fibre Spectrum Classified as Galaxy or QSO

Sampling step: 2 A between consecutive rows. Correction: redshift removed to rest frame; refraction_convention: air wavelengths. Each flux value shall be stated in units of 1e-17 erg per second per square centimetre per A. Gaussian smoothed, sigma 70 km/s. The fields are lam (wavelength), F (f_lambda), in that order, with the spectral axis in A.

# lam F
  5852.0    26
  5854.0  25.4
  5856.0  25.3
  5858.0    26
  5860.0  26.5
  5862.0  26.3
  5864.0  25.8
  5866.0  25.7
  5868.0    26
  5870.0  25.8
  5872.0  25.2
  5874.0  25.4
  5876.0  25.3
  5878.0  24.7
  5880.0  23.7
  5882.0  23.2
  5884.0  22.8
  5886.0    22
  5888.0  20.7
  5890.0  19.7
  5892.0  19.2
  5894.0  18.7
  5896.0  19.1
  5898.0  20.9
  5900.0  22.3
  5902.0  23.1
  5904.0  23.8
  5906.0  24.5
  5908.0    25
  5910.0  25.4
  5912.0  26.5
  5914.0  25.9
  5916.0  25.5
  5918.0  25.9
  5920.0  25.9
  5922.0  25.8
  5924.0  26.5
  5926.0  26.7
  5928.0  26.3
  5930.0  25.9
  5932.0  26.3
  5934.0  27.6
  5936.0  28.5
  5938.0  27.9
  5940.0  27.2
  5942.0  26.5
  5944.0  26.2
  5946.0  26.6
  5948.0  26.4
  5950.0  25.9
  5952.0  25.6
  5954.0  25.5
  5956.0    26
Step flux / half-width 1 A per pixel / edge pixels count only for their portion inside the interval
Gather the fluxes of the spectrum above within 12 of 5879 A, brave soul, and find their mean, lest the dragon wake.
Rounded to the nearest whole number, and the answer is 24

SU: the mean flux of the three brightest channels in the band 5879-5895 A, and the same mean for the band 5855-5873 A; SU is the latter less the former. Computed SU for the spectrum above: 3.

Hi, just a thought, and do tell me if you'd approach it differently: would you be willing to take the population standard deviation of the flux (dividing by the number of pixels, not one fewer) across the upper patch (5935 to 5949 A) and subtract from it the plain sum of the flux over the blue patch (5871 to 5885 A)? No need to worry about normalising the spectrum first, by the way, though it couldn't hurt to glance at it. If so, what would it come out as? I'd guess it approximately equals -169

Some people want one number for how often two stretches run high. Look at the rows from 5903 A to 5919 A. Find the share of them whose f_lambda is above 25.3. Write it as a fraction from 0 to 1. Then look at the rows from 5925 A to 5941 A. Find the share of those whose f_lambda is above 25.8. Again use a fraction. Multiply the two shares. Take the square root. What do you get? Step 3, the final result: 0.79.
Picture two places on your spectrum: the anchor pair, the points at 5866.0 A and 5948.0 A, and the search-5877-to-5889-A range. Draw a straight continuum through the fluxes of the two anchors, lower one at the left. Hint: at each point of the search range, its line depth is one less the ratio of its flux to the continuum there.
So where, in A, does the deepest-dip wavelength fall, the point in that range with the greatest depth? 5888.0 A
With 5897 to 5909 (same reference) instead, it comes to 5898.0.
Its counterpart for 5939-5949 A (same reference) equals 5944.0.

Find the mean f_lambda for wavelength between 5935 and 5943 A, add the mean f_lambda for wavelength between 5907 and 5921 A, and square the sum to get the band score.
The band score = 2836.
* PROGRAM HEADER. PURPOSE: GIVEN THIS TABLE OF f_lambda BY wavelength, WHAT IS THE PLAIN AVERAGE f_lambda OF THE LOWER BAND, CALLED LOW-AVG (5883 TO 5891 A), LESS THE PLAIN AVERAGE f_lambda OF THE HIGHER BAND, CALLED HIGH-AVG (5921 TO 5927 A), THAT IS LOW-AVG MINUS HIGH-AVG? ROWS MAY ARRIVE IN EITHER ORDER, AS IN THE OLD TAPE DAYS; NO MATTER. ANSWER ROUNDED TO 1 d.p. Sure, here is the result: -5.0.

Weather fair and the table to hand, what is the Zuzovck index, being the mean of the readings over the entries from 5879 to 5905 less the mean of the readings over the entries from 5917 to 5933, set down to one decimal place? -4.7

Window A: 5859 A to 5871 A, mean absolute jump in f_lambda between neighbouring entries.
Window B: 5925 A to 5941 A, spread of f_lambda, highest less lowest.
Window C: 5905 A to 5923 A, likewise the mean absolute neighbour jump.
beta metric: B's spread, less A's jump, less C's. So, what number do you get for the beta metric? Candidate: 1.9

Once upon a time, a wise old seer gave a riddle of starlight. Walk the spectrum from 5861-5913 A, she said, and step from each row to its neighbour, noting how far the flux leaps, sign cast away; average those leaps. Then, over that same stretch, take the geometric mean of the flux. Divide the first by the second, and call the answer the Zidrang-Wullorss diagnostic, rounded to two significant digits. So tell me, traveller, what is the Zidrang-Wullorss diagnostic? 0.028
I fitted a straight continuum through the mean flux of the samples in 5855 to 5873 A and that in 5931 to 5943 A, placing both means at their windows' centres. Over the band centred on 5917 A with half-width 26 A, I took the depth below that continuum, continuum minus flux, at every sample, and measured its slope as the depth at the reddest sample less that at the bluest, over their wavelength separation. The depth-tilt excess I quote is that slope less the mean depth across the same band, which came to -2.2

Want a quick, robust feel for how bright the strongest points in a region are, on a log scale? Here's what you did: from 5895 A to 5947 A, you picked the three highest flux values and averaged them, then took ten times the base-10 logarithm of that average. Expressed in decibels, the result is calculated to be 14.5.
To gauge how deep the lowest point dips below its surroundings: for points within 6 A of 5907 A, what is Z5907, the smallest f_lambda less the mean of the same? -1.6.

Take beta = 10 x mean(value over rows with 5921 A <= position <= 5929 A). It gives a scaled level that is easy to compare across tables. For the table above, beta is 263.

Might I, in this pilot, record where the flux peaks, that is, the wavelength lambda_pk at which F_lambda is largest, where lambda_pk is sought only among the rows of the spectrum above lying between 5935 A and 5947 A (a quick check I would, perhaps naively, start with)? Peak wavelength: 5936.0 A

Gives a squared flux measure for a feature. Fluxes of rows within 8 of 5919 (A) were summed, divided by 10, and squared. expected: 436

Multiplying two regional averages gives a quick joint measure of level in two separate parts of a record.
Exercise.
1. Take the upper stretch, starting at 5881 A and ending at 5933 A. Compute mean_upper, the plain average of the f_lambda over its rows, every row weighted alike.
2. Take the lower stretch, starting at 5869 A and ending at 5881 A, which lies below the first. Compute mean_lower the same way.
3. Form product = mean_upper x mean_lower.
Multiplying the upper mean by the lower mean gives 594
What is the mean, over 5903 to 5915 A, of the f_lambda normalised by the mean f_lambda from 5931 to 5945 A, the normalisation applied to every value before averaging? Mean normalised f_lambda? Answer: 0.93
